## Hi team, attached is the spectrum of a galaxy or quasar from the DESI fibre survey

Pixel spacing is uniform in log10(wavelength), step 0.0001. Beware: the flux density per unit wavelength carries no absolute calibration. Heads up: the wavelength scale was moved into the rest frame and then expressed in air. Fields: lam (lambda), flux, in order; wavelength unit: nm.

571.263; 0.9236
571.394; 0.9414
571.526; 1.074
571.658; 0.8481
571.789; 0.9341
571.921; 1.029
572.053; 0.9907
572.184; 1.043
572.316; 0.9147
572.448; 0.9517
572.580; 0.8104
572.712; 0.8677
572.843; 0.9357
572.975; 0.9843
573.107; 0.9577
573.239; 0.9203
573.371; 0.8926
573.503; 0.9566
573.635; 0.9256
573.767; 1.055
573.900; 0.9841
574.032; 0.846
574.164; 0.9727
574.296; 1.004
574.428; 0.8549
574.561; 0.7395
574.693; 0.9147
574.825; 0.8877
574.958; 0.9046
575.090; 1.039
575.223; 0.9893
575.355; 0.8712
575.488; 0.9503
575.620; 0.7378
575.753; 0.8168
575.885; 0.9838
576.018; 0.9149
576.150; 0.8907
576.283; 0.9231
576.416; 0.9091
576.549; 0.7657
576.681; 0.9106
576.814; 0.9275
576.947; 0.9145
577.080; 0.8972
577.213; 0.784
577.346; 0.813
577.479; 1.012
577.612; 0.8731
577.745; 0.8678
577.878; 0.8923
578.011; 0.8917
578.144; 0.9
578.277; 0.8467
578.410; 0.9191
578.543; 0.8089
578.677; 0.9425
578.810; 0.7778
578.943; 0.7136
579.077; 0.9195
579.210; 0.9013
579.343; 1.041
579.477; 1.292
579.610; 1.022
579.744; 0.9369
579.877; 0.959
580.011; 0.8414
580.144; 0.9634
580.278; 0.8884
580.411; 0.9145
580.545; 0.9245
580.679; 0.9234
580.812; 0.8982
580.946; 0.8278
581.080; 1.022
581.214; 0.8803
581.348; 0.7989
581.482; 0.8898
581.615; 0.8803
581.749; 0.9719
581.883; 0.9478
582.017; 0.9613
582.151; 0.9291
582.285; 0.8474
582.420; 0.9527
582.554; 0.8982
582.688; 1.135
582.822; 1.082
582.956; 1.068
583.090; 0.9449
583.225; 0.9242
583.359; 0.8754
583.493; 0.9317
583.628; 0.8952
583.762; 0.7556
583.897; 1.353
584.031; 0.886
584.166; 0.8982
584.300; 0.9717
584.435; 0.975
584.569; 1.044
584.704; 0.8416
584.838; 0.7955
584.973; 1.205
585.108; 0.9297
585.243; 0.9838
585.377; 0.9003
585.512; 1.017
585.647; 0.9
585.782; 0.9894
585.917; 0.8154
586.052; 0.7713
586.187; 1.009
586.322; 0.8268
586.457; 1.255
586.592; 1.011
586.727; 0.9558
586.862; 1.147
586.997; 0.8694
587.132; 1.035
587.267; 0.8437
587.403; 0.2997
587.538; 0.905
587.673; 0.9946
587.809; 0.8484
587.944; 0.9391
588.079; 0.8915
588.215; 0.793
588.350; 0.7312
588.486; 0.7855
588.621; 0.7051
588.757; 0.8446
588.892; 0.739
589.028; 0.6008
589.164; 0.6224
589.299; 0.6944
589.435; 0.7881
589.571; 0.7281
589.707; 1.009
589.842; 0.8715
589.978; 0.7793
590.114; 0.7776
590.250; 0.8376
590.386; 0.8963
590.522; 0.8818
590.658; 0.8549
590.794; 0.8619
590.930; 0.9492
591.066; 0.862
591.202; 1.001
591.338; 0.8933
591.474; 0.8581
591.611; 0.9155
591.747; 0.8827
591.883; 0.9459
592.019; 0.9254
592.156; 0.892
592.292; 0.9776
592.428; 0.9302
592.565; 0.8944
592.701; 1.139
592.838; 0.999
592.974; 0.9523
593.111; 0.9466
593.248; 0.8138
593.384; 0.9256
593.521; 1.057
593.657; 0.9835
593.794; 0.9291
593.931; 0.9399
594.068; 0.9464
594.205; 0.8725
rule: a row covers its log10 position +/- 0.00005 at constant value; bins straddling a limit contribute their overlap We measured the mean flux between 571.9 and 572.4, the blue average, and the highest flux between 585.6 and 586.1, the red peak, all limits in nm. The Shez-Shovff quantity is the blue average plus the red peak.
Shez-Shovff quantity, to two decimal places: 1.98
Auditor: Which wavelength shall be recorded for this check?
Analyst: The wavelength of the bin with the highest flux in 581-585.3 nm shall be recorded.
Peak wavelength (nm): 583.897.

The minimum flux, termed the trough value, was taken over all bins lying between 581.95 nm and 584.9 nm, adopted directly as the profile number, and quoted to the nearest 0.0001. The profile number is 0.7556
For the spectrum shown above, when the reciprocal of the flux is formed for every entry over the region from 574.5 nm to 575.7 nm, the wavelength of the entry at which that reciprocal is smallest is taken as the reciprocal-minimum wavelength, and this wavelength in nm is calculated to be 575.090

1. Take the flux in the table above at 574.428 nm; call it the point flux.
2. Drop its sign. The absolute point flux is 0.855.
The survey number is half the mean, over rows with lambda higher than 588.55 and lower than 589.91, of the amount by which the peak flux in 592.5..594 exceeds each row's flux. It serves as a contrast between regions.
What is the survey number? 0.189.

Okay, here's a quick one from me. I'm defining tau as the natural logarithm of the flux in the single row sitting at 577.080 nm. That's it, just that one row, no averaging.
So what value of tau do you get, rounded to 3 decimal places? -0.108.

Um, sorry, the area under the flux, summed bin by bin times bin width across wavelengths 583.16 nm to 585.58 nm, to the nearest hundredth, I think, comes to 2.31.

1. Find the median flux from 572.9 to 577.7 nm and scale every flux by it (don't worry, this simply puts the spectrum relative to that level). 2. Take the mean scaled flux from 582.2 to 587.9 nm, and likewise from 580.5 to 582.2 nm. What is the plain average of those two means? 1.01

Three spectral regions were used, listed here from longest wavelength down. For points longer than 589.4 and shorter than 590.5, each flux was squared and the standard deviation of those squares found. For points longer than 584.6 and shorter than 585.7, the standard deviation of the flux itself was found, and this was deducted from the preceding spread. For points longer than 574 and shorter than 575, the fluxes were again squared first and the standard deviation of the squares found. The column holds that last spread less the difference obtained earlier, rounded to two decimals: 0.11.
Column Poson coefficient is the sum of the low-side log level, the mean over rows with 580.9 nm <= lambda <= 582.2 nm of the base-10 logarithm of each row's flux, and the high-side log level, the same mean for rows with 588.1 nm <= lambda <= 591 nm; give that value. -0.14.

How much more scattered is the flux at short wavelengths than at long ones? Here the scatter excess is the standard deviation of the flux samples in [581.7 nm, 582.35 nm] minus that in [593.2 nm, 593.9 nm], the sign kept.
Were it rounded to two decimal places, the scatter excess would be -0.04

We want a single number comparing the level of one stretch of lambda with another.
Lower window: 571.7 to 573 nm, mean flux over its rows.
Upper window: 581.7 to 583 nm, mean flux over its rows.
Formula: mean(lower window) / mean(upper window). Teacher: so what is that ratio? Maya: 0.97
